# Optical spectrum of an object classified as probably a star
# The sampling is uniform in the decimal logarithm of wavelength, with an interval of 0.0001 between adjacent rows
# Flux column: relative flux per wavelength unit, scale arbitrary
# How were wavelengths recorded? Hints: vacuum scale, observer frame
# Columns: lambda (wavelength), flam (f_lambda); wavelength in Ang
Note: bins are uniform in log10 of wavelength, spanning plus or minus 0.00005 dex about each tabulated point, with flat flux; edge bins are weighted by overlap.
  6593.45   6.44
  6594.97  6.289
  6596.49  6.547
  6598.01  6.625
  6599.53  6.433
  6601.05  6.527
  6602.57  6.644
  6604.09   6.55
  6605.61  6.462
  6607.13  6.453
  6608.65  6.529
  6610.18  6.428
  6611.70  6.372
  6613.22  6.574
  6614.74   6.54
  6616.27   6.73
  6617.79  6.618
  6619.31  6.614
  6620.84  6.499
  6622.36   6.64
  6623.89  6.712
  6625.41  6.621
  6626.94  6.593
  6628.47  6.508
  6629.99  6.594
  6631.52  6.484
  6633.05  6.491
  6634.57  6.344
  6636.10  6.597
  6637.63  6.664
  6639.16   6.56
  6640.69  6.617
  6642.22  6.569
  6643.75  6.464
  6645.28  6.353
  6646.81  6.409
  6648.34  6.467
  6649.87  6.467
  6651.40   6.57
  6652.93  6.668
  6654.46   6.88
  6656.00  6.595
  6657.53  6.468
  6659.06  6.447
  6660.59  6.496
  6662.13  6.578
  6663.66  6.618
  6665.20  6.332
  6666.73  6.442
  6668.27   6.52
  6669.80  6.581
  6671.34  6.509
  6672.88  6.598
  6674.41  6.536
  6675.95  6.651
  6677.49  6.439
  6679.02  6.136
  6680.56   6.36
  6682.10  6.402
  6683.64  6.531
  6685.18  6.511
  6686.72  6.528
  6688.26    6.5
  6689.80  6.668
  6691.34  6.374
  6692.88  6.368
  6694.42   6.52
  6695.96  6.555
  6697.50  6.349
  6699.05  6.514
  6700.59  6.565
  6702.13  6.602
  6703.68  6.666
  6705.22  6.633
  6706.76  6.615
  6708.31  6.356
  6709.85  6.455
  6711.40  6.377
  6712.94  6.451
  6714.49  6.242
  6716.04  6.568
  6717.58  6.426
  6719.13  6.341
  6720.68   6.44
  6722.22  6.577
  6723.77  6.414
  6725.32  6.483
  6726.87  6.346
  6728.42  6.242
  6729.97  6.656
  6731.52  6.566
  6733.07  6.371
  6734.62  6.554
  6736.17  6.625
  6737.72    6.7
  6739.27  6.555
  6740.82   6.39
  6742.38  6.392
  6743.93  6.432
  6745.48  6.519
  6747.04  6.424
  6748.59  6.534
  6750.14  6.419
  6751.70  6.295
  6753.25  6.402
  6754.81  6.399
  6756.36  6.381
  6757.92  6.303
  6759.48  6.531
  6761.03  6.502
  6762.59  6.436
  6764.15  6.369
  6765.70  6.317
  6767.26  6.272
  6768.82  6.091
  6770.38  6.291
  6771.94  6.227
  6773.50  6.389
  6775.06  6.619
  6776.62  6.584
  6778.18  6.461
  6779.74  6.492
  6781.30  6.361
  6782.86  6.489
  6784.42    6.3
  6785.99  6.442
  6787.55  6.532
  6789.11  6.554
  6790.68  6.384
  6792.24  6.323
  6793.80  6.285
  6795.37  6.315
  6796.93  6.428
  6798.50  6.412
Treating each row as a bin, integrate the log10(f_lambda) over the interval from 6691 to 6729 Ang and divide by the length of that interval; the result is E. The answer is 0.810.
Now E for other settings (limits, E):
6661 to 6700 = 0.812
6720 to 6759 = 0.810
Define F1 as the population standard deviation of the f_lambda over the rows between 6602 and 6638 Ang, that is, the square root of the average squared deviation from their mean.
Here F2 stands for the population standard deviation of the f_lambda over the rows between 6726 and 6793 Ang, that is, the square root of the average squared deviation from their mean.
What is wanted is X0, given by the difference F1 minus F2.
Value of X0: -0.028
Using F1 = 0.097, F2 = 0.13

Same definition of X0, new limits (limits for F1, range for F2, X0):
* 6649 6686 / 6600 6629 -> 0.045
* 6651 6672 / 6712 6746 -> 0.002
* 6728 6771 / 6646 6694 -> 0.004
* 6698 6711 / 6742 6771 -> -0.008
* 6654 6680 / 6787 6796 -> 0.043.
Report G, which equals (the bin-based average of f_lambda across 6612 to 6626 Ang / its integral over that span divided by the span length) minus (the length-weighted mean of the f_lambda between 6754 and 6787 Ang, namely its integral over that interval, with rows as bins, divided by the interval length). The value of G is 0.22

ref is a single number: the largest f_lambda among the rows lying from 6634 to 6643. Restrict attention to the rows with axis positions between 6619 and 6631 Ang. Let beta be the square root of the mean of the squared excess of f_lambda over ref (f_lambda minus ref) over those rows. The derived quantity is 0.09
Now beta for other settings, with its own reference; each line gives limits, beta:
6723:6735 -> 0.25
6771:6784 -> 0.24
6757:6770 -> 0.34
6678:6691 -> 0.26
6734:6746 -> 0.18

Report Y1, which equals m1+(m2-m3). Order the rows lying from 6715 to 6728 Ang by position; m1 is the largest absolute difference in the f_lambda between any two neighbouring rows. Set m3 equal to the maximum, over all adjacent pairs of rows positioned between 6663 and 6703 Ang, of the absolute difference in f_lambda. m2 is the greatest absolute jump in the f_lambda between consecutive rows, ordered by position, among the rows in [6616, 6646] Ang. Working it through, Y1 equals 0.11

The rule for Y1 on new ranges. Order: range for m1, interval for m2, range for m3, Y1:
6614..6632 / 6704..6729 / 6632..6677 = 0.23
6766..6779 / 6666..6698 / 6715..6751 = 0.12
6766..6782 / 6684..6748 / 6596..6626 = 0.44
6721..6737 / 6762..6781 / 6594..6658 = 0.36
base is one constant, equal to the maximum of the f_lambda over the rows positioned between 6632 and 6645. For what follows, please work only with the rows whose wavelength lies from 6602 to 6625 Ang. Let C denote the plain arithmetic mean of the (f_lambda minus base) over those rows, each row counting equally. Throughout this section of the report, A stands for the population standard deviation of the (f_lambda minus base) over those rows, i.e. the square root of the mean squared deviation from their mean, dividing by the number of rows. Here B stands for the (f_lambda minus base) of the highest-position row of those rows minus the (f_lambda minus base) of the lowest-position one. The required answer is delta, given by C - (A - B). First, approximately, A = 0.100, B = 0.07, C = -0.11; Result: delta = -0.14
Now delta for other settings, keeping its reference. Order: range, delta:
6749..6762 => -0.25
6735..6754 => -0.52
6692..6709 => -0.26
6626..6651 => -0.37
